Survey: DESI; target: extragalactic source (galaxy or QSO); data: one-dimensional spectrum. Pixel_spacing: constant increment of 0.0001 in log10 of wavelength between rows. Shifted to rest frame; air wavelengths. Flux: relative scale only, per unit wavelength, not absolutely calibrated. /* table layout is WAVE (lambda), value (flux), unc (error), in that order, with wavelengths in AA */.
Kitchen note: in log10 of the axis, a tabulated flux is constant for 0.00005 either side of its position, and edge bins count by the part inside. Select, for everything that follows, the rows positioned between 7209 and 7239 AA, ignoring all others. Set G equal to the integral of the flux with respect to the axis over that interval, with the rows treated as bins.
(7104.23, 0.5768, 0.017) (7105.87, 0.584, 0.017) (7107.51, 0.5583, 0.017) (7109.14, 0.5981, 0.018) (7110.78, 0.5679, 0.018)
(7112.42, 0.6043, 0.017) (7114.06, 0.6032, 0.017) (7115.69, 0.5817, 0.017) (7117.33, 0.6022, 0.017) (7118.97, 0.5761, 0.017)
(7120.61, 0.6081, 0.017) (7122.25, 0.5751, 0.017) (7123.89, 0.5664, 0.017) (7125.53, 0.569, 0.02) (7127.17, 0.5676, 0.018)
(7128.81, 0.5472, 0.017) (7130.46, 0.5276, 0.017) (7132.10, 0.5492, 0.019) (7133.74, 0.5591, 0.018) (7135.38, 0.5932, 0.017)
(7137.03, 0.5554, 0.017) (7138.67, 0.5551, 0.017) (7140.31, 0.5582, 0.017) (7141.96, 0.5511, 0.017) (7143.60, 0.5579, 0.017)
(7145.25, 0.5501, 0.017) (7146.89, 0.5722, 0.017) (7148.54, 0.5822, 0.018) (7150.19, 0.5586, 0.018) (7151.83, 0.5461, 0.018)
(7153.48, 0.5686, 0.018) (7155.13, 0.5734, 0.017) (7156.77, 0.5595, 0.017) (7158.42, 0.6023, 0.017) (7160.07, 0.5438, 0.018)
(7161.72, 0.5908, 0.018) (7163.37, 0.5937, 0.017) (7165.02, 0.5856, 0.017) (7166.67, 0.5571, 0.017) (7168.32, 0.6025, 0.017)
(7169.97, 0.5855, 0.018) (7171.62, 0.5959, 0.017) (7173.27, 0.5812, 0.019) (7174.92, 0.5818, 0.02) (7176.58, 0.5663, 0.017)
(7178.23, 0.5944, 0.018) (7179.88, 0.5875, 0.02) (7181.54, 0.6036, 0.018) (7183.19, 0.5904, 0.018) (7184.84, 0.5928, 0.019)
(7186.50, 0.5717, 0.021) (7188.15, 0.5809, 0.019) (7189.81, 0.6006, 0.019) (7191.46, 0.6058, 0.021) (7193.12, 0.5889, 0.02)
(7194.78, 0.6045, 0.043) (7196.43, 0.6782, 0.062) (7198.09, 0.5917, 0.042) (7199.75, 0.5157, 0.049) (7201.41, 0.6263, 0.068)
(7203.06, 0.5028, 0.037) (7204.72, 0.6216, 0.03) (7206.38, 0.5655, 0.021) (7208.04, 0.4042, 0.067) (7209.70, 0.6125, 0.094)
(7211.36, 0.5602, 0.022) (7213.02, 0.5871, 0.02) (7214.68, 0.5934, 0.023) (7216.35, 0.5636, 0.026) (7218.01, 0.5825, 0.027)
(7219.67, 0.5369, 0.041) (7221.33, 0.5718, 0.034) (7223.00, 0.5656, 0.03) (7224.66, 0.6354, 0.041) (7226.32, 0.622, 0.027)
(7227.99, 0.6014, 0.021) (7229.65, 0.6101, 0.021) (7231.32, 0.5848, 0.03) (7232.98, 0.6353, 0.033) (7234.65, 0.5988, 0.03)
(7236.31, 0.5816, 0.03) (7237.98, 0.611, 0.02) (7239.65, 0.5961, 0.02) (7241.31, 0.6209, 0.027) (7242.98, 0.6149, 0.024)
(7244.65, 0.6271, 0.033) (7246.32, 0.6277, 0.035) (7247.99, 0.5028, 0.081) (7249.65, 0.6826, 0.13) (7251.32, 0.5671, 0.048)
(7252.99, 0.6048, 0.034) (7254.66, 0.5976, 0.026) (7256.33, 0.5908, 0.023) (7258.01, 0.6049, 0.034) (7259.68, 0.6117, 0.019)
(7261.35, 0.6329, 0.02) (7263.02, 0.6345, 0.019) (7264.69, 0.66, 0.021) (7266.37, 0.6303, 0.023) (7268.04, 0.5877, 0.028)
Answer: 17.8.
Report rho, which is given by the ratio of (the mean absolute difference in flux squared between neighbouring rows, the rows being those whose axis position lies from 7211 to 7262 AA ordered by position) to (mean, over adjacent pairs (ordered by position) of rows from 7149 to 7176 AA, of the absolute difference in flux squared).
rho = 1.6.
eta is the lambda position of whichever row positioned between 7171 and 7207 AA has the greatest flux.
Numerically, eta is 7196.43 AA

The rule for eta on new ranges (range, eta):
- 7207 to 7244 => 7224.66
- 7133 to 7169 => 7168.32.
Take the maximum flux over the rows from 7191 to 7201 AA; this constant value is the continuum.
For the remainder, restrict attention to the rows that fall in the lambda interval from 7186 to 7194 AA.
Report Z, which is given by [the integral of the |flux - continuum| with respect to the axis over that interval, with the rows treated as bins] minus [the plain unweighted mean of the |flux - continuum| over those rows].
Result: 0.614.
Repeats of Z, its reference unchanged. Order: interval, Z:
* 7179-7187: 0.617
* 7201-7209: 0.965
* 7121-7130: 0.900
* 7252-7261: 0.600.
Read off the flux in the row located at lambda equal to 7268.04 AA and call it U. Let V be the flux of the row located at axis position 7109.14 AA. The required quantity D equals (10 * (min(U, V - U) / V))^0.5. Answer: 0.4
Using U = 0.5877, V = 0.5981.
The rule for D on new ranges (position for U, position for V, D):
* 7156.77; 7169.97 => 0.7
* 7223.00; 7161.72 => 0.7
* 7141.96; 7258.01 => 0.9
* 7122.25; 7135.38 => 0.6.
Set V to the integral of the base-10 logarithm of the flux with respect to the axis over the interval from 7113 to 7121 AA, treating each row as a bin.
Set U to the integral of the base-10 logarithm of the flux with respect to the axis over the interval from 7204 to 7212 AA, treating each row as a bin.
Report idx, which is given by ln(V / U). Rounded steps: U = -2.11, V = -1.81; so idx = -0.15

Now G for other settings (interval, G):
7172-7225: 30.7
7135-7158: 13.0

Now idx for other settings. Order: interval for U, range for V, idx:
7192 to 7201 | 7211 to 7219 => -0.06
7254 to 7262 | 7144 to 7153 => 0.26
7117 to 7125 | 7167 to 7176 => 0.11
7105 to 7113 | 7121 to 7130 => 0.17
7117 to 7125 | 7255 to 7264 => 0.02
